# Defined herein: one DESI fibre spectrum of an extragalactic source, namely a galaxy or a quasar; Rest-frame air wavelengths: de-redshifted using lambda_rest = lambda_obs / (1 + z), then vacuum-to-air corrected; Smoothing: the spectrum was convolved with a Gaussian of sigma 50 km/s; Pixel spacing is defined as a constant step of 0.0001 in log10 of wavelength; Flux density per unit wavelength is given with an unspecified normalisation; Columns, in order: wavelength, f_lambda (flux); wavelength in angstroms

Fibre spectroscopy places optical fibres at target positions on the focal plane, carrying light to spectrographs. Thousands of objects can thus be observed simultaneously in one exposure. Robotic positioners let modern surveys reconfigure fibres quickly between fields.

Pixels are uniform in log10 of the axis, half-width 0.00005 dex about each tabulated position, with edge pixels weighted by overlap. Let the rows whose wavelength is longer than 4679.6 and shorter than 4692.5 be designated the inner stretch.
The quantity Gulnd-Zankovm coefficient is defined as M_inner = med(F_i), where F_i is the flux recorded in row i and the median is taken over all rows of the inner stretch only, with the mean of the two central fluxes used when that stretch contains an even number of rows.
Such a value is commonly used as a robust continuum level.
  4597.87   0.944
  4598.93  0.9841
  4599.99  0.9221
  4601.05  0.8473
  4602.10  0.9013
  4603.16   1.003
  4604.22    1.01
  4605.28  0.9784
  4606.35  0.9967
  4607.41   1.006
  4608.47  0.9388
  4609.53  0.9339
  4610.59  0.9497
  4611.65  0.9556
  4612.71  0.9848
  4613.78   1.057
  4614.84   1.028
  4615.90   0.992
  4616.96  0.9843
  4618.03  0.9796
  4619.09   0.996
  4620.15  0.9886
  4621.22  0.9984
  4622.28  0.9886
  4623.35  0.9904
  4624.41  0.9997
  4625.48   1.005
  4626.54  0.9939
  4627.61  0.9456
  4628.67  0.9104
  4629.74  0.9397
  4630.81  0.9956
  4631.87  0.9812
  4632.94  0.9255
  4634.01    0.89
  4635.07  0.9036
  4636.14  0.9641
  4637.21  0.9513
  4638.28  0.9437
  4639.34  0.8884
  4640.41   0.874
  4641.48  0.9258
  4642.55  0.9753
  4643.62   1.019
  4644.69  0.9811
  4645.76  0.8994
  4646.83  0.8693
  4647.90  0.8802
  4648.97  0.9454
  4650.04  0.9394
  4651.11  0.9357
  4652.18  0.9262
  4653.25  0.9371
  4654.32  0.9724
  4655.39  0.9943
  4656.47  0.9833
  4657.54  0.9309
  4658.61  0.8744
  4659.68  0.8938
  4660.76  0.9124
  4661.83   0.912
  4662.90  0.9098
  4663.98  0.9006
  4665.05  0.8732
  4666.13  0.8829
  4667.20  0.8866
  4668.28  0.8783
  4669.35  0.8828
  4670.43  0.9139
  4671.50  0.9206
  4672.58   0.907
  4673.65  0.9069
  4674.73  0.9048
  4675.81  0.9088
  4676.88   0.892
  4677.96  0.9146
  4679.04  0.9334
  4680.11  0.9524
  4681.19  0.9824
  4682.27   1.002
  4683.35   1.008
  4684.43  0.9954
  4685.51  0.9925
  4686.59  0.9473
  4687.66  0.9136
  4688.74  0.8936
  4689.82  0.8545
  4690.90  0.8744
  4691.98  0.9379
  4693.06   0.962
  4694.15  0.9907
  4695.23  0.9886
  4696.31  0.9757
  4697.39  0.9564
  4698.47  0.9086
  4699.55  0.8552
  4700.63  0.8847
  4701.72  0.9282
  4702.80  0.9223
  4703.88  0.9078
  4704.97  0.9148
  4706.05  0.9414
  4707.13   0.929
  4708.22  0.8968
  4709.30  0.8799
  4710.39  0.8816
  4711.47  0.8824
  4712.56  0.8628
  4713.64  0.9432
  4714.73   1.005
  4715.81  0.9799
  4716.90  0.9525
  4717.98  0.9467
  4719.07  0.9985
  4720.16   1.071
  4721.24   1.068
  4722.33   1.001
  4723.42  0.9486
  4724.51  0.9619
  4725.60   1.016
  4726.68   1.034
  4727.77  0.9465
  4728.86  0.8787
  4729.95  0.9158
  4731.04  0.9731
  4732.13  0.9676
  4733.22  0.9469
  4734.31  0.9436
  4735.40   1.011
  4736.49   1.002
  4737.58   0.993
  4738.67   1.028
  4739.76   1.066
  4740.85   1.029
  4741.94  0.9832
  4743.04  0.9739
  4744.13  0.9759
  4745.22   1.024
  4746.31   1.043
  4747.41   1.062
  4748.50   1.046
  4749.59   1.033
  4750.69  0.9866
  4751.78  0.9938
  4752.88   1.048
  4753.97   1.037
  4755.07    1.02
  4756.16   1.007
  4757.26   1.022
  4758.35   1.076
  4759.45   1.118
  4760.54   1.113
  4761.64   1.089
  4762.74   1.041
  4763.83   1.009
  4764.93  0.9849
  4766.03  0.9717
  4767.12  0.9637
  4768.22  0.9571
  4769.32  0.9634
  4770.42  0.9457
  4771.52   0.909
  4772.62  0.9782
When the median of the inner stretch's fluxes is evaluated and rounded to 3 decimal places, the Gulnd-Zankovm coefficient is 0.950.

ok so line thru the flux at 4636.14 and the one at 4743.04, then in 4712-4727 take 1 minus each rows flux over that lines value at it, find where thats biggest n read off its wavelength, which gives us 4712.56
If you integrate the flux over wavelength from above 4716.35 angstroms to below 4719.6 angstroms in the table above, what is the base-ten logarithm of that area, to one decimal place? 0.5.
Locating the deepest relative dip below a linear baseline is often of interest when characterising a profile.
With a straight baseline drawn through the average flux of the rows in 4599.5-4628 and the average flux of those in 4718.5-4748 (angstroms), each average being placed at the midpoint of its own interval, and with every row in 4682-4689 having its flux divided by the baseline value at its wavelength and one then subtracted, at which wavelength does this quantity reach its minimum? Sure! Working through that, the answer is 4688.74 angstroms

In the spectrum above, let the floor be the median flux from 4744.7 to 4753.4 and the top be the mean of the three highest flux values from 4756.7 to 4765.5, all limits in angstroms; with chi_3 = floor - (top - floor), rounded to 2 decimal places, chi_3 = 0.97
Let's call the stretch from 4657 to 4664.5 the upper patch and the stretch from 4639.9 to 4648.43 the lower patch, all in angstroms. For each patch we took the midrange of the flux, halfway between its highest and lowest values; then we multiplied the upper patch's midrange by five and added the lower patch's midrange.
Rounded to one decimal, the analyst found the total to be 5.5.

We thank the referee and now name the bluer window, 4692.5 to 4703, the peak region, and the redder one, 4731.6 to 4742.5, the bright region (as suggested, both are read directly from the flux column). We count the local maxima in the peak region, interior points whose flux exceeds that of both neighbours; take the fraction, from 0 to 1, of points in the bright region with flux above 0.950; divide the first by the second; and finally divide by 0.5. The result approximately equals 5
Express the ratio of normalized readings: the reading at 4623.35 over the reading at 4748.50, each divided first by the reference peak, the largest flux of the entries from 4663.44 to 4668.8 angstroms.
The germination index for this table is 0.95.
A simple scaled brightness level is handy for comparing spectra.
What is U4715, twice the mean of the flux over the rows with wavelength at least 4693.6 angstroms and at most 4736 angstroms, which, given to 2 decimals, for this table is 1.90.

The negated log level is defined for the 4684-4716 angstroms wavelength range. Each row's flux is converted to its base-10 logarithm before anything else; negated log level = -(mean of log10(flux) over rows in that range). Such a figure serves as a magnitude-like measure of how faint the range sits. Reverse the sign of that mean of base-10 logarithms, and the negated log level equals 0.03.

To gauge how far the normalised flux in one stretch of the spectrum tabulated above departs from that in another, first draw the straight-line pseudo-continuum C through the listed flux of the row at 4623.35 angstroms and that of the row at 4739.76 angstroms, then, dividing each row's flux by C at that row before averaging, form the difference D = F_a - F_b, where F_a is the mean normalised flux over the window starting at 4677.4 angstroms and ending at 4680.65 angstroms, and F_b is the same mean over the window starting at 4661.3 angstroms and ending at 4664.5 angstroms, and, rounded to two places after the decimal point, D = 0.02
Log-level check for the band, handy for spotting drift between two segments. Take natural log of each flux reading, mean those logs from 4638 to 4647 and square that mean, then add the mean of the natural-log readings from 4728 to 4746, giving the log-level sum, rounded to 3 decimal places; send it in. -0.014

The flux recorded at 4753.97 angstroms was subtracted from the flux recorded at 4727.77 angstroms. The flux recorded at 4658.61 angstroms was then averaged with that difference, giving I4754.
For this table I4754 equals 0.39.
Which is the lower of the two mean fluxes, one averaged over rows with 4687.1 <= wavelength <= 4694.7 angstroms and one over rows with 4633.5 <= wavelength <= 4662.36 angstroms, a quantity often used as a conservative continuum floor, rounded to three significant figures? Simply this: 0.918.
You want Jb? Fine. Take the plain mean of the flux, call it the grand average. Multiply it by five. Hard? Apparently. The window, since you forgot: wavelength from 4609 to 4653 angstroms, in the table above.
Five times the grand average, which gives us 4.78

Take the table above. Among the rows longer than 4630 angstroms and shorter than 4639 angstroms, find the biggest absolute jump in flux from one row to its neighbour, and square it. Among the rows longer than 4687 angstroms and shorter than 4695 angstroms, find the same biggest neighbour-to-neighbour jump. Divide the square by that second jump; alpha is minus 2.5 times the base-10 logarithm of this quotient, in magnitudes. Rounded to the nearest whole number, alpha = 3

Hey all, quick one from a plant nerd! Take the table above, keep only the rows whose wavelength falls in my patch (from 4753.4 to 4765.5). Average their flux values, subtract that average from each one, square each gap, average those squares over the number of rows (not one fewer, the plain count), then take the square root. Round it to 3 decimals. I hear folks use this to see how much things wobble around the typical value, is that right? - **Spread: 0.043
